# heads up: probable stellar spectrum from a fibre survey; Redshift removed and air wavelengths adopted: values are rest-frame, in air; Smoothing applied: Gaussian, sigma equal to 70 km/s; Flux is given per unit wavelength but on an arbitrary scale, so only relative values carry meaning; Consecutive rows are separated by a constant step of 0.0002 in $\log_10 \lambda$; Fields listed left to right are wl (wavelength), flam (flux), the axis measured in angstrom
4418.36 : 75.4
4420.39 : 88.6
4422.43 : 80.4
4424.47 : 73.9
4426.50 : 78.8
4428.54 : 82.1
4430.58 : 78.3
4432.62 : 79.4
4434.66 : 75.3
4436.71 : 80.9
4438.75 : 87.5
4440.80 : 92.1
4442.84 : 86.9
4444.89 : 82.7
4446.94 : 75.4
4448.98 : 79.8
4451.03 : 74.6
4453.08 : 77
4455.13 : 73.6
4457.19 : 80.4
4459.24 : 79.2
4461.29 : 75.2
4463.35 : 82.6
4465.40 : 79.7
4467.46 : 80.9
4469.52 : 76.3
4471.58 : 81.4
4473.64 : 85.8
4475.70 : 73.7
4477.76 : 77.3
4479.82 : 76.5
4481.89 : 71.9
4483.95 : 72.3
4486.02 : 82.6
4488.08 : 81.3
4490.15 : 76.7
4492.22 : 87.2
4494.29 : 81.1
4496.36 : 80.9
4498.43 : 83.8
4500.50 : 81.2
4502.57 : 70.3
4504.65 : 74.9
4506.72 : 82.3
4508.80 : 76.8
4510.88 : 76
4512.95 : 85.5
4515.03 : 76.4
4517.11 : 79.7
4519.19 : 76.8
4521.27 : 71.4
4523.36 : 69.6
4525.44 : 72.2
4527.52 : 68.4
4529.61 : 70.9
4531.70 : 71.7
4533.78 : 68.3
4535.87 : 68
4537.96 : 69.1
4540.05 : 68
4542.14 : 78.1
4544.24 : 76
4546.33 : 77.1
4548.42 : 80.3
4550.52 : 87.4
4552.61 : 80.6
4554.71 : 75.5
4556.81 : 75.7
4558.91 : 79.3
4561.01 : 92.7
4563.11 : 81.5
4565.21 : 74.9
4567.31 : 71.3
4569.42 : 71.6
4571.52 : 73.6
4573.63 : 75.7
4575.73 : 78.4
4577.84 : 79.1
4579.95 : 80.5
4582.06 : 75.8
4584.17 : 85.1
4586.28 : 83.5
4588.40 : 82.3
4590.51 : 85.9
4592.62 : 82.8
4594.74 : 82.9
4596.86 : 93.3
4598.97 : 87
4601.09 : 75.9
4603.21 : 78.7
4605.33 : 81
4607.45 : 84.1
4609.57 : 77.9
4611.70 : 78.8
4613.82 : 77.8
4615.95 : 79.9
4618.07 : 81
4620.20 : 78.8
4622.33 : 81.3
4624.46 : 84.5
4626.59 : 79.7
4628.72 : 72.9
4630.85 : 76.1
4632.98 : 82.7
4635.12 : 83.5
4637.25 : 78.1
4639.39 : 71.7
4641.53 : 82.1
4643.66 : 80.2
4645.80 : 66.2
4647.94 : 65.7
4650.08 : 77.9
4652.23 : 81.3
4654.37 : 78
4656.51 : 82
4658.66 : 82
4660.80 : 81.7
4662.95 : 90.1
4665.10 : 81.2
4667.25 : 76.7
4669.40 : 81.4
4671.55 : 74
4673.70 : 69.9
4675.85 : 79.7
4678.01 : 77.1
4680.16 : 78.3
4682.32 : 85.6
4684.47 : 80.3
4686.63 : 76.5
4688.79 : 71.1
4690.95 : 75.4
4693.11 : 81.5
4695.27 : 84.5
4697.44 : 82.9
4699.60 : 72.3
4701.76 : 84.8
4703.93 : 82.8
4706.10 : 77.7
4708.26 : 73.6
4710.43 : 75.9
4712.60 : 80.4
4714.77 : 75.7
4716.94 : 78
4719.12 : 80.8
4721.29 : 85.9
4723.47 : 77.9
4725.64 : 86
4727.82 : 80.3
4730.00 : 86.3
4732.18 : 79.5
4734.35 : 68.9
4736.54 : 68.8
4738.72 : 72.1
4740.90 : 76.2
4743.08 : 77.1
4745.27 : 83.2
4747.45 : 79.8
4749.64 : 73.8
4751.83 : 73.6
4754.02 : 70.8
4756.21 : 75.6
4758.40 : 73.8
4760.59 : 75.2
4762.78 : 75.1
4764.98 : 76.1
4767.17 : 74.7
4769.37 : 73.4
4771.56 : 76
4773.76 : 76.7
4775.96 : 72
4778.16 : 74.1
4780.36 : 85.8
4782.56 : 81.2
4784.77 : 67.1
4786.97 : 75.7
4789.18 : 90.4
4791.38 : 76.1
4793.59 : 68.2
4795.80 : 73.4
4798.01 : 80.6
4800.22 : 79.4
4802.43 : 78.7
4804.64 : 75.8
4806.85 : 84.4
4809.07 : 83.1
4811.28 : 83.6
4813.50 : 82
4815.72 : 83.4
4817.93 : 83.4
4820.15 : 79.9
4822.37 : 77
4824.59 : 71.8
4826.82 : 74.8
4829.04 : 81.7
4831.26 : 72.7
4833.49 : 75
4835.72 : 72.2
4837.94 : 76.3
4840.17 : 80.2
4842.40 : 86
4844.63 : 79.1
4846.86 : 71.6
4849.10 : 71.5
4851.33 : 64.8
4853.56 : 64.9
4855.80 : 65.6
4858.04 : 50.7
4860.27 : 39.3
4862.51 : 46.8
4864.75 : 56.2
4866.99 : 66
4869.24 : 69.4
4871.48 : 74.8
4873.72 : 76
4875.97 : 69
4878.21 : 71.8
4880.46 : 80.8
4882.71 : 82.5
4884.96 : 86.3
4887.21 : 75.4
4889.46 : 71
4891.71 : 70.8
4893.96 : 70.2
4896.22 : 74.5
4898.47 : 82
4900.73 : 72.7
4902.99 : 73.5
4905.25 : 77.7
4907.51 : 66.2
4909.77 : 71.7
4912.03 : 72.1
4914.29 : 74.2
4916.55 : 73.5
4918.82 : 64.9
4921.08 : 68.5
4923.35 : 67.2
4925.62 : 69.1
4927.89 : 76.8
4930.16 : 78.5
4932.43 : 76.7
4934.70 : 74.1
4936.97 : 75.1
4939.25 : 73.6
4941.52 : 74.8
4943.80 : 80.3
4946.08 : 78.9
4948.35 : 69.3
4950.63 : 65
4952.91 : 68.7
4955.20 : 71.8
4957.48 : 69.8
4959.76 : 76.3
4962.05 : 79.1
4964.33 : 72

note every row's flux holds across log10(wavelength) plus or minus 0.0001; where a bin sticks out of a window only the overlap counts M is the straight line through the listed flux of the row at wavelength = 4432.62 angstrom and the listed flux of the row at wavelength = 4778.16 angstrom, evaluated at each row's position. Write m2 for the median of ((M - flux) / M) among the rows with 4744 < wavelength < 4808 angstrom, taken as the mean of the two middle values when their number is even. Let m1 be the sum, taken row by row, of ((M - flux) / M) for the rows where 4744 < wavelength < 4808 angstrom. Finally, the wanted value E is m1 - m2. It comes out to -0.9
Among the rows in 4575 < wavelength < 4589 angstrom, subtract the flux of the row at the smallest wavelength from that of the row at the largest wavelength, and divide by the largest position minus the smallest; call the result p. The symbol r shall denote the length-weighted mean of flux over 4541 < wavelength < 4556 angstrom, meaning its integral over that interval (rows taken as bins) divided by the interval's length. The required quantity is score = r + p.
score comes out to 79.4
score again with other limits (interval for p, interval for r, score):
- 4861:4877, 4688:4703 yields 80.8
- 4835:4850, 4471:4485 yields 76.8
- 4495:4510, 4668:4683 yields 77.4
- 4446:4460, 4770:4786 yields 76.4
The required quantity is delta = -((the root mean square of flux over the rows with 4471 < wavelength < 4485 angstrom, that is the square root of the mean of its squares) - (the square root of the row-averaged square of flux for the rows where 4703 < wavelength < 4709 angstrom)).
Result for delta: 1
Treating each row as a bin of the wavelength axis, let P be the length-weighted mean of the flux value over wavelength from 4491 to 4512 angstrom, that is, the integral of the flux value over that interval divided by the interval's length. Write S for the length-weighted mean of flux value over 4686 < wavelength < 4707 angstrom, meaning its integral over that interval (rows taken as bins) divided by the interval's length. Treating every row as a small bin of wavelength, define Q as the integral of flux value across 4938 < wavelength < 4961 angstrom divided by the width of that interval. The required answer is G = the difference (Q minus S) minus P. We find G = -85.6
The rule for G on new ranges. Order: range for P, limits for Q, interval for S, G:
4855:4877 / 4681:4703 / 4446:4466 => -59.6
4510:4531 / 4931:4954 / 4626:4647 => -78.1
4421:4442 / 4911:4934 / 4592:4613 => -91.0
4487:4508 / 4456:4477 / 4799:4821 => -81.9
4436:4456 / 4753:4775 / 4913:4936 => -78.8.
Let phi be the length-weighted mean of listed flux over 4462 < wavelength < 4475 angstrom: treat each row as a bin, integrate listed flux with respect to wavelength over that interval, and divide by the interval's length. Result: 80.8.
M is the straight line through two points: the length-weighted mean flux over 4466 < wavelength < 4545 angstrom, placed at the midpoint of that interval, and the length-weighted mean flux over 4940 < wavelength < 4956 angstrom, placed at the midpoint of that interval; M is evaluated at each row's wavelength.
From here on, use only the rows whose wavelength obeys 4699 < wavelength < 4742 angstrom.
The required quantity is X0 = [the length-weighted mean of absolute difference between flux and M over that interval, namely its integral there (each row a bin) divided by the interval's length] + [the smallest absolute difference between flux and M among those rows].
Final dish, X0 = 6.4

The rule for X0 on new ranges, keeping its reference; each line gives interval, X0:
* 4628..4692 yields 5.8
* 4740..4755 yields 3.9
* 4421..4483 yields 4.0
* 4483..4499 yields 5.5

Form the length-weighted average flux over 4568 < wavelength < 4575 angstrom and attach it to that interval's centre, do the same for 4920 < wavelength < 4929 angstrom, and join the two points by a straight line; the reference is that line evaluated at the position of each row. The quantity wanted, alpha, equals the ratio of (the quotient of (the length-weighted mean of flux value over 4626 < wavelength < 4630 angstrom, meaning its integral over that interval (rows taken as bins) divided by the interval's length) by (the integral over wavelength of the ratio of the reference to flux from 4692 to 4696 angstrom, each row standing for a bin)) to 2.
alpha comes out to 10.8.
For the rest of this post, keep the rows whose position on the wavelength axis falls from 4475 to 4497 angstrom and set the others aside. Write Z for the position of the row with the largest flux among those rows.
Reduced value 4492.22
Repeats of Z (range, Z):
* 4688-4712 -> 4701.76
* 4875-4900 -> 4884.96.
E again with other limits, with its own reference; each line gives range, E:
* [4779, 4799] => -0.4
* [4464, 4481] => 0.0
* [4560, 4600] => -0.9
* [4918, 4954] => -0.2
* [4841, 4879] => 1.5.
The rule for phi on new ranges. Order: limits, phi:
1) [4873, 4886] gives 77.7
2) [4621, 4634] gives 79.5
